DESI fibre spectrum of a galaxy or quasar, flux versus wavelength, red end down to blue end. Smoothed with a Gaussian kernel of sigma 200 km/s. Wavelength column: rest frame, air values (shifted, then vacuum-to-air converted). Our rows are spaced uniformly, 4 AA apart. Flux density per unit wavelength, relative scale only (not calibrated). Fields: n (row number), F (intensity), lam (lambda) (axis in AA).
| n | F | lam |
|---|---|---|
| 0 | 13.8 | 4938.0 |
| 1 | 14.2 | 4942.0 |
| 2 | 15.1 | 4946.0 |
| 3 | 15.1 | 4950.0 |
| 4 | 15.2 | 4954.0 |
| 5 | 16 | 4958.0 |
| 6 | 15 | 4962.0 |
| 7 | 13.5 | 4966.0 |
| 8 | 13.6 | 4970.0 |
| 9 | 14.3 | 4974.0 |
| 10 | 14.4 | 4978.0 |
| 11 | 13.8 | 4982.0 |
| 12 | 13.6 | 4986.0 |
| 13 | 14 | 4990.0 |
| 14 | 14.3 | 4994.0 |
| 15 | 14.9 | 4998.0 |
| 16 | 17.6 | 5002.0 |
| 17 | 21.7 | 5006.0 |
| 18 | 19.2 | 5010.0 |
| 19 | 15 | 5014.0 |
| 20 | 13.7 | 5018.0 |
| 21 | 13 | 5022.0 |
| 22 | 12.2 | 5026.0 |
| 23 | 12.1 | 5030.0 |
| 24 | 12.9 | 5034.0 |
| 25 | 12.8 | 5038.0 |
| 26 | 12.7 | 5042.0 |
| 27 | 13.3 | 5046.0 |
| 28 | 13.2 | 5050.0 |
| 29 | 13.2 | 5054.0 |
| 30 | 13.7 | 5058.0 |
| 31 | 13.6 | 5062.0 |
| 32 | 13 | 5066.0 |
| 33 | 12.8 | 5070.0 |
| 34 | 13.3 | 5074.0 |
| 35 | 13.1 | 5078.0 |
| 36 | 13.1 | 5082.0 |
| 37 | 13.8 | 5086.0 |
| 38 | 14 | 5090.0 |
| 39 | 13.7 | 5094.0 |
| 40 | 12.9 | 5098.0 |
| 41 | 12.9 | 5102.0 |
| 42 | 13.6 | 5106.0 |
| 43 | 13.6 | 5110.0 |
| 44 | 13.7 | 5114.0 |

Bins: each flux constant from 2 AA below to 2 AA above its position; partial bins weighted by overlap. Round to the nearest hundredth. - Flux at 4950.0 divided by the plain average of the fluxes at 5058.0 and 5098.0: 1.14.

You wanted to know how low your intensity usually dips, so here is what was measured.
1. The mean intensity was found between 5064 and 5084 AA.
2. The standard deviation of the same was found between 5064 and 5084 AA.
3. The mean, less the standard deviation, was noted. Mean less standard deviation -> 12.9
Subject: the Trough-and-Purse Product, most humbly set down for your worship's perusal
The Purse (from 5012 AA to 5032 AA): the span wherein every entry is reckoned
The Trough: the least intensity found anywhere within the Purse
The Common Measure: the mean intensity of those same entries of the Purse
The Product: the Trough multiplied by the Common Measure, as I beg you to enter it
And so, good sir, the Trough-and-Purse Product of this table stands 160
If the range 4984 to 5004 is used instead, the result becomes 202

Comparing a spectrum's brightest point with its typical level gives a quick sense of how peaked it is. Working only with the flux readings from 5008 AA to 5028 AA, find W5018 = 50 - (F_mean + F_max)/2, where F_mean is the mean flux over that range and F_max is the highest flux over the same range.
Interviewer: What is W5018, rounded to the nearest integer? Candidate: 33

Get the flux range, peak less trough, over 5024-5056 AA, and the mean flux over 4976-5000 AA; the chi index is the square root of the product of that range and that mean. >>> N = 4.12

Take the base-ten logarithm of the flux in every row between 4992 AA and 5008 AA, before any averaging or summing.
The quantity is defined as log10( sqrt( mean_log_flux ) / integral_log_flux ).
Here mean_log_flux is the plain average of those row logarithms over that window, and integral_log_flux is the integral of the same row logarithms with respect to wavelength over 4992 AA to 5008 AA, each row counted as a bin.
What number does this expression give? -1.25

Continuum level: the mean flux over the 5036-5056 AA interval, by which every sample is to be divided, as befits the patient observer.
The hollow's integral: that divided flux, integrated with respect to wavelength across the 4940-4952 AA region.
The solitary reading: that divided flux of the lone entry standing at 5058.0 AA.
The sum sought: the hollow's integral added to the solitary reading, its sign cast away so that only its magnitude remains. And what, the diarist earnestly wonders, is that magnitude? 14.7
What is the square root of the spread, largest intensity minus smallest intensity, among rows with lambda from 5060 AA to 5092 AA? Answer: 1.1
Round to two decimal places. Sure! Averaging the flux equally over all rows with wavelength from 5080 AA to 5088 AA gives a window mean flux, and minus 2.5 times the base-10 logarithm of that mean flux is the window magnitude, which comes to -2.82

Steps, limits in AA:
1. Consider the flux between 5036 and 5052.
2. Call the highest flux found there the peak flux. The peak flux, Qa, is 13.3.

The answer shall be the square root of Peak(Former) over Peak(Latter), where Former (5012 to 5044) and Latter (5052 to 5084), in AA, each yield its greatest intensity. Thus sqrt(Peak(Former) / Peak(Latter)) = 1.05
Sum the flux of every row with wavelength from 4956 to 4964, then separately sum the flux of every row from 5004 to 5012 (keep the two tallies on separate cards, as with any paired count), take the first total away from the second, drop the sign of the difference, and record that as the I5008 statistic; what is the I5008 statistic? 9.9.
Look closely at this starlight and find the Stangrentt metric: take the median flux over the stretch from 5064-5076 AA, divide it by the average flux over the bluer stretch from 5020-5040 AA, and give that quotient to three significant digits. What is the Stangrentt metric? 1.03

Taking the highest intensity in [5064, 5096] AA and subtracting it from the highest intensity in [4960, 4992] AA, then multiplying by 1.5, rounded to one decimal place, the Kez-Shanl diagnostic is 1.5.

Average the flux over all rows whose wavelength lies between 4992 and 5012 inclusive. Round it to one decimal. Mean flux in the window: 17.5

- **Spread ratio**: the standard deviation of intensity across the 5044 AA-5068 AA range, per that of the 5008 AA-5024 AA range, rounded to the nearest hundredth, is 0.10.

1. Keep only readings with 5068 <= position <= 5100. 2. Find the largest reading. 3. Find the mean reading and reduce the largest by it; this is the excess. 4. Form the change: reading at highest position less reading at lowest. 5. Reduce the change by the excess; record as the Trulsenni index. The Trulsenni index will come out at -0.6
